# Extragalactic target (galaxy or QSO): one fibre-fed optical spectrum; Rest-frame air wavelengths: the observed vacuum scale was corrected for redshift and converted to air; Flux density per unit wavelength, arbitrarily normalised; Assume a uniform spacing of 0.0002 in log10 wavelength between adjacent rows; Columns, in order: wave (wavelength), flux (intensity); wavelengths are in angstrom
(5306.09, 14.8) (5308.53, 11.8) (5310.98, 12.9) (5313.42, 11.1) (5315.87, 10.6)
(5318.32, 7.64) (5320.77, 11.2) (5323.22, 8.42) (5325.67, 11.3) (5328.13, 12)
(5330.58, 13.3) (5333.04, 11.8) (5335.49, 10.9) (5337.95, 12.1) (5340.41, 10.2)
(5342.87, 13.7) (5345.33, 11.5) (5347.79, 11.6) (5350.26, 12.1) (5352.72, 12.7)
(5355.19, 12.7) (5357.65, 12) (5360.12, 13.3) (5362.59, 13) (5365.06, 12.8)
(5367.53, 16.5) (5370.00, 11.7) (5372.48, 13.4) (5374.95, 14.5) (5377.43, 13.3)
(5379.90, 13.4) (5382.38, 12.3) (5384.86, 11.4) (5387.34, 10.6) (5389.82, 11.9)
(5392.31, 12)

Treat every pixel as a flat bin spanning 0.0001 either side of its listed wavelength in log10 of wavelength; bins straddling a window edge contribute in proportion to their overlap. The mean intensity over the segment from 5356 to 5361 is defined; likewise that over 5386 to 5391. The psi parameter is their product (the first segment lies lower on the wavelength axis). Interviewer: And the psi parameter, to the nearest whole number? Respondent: 142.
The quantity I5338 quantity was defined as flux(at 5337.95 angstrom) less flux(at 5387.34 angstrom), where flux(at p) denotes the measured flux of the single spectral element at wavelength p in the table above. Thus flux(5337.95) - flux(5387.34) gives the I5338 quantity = 1.5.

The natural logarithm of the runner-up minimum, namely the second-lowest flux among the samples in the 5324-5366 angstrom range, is 2.39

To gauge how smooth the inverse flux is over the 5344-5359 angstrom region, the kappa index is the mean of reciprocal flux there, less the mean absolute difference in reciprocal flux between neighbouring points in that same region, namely 0.080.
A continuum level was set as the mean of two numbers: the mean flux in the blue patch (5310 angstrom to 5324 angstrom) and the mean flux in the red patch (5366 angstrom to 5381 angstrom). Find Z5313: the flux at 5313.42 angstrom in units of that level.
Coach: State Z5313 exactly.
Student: 0.92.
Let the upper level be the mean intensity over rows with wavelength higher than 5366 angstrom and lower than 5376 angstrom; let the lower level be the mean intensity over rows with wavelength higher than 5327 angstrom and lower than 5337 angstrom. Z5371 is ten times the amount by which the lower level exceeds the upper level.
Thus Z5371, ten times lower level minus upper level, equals -20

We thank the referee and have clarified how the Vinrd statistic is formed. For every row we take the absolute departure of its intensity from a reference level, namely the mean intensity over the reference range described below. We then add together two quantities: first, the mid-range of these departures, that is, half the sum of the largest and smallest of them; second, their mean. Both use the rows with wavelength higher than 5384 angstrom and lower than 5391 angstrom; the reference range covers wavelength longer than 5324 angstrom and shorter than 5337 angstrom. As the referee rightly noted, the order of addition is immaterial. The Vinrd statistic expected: 1.2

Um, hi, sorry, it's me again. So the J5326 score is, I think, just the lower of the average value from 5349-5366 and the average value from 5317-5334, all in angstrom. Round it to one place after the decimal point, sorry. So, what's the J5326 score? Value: 10.8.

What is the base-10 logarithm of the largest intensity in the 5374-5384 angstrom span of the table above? 1.16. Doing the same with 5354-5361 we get 1.12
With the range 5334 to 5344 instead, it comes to 1.14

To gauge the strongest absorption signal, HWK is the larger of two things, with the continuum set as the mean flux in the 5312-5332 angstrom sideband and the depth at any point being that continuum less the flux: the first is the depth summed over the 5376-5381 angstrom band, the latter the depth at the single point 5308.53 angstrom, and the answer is -1.1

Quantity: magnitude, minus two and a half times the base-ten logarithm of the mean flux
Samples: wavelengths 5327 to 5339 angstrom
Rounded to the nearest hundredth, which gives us -2.70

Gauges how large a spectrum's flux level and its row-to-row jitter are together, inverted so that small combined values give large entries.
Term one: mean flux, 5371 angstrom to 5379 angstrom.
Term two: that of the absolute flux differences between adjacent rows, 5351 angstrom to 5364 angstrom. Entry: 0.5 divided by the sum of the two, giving 0.035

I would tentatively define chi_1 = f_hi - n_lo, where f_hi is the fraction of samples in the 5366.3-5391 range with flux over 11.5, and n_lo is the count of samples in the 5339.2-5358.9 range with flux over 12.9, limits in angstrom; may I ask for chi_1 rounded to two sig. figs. -0.20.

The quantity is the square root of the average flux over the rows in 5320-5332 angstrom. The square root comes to 3.35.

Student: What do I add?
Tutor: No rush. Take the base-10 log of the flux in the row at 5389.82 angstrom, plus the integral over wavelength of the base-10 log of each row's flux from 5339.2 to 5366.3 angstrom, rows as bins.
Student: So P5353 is 30.6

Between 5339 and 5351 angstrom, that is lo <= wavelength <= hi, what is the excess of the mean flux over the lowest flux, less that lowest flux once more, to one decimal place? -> -8.6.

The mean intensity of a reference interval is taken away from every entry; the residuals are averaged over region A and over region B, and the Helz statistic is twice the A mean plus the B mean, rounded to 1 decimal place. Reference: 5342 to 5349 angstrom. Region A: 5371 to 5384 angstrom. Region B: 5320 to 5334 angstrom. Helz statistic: 1.3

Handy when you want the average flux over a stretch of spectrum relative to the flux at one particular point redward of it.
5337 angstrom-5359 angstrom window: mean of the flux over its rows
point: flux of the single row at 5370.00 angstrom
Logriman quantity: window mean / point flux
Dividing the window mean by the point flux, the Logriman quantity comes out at 1.03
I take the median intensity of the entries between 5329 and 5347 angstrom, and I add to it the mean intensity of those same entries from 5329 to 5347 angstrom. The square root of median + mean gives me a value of 4.87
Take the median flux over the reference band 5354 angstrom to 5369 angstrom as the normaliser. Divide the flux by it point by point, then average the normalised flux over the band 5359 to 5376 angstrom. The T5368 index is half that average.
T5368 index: 0.527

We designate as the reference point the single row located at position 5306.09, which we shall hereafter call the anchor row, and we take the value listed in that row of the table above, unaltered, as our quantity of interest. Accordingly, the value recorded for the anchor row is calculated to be 14.8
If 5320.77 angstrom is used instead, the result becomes 11.2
